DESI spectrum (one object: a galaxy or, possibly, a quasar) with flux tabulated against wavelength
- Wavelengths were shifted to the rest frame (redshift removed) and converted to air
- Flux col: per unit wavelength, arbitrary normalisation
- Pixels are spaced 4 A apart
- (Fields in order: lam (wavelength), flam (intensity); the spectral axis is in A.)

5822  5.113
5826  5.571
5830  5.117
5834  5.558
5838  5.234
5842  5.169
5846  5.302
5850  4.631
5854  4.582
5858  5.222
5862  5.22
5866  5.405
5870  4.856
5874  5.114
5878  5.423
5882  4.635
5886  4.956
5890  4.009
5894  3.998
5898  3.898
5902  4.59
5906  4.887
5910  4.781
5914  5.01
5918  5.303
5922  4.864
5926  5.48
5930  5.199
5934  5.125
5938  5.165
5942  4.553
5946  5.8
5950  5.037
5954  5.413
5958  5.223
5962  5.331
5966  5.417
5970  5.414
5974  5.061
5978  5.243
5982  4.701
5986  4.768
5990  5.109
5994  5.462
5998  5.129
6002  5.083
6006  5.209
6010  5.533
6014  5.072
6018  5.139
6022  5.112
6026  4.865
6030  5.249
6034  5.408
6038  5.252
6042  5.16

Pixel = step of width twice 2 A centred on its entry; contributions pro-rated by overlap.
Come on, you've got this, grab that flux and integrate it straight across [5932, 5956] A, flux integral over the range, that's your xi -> 124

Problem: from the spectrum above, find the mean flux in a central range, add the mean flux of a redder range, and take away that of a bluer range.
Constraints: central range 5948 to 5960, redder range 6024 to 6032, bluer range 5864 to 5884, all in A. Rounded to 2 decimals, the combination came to 5.19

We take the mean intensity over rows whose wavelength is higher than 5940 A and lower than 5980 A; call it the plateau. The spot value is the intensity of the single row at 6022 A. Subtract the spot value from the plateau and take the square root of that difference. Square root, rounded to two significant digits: 0.37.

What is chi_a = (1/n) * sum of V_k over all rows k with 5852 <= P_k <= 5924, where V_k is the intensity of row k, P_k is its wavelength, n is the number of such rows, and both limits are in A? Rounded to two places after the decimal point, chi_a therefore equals 4.82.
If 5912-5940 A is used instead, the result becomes 5.16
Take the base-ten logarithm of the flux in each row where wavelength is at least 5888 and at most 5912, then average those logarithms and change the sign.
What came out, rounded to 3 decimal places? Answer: -0.638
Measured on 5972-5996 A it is -0.703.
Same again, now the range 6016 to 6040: -0.713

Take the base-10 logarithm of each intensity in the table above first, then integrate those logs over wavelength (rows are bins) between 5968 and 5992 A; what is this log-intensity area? 16.9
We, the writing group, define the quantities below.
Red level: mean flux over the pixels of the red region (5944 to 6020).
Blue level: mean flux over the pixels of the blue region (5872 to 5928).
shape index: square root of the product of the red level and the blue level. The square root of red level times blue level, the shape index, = 5.00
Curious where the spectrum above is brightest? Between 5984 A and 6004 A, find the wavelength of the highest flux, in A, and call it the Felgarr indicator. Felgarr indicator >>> 5994 A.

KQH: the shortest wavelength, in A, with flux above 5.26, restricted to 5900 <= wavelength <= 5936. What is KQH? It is 5918 A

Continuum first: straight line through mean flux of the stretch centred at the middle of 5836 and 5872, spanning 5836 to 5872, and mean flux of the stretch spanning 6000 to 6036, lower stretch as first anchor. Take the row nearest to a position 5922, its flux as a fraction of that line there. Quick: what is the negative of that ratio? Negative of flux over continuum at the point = -0.95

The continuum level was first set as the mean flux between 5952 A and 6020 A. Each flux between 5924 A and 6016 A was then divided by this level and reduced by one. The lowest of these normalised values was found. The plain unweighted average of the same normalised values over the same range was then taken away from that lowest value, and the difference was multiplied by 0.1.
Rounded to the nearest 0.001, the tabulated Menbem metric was -0.012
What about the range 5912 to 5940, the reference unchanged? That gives -0.006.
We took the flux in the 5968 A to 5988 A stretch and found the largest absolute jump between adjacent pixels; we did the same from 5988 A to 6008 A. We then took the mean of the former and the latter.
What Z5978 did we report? 0.45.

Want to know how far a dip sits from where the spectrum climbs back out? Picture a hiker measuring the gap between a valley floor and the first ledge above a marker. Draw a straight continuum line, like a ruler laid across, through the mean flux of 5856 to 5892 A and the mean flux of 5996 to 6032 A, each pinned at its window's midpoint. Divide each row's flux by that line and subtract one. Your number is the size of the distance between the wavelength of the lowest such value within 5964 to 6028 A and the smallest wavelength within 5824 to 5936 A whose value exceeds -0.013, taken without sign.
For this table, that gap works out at 156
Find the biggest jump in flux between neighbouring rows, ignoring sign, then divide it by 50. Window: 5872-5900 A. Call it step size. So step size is 0.019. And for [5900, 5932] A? 0.012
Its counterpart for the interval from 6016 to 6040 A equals 0.008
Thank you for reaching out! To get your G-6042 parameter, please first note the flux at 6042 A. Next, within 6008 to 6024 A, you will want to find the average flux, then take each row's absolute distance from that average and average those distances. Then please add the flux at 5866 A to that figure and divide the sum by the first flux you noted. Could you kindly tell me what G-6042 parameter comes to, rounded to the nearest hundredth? 1.08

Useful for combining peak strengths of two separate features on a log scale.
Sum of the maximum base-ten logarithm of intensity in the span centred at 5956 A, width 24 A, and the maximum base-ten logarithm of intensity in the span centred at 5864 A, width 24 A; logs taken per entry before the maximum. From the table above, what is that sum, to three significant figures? 1.50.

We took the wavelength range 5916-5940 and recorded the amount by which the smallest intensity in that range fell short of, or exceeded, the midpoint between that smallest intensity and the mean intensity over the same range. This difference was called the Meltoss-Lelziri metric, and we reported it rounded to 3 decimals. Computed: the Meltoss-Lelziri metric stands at -0.163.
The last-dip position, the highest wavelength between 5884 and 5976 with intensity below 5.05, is 5950 A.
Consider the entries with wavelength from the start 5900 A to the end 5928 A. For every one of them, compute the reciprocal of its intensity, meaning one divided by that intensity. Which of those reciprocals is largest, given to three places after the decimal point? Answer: 0.218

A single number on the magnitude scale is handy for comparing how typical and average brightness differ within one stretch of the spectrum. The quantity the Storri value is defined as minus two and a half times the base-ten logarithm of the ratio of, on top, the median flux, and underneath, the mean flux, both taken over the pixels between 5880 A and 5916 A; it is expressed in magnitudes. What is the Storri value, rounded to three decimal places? -0.025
